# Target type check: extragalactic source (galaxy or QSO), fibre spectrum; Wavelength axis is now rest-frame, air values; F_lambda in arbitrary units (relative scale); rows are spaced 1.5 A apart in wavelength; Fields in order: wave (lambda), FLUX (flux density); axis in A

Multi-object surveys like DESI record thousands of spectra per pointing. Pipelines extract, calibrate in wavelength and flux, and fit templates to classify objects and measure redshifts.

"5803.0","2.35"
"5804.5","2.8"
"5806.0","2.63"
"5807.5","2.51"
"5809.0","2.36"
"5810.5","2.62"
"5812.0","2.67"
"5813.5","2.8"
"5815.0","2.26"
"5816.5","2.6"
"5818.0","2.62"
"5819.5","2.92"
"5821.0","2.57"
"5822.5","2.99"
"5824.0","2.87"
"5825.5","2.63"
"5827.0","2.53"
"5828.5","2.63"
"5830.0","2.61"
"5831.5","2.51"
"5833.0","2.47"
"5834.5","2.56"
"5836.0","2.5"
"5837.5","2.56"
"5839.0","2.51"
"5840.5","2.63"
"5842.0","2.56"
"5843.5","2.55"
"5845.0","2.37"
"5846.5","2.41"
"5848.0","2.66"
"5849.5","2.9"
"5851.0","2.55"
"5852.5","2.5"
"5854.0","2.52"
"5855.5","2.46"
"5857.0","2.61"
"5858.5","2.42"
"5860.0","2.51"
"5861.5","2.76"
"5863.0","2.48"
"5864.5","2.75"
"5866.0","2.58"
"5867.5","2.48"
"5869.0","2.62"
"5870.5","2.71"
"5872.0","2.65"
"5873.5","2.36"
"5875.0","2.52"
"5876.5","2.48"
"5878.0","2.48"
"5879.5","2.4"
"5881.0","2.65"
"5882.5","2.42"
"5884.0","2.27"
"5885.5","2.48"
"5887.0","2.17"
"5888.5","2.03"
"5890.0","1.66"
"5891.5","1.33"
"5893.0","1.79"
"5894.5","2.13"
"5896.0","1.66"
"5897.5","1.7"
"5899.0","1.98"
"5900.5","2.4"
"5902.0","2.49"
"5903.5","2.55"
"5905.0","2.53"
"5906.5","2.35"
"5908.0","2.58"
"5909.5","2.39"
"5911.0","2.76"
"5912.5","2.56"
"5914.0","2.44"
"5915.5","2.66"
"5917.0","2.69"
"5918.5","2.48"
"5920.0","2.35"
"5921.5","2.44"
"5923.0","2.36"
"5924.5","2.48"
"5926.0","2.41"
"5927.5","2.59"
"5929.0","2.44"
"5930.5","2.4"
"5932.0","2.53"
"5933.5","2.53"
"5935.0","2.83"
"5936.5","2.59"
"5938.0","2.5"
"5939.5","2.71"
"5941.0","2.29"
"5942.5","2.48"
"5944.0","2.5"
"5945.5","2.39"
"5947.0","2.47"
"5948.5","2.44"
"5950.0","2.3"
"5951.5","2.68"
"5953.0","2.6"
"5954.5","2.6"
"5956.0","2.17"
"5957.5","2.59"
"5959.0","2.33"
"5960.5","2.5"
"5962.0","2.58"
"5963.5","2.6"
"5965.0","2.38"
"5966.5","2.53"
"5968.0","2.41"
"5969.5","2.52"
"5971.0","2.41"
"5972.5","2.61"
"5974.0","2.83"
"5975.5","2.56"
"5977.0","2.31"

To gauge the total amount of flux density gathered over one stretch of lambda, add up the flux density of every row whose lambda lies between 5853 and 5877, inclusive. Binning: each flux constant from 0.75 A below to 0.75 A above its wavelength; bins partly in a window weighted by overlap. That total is 40.9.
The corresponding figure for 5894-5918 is 37.9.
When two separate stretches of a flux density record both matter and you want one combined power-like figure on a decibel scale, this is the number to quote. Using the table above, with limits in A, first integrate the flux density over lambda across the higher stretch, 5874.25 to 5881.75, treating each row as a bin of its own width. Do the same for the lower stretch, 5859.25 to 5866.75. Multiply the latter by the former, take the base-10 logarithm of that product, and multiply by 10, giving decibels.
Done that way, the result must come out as 25.7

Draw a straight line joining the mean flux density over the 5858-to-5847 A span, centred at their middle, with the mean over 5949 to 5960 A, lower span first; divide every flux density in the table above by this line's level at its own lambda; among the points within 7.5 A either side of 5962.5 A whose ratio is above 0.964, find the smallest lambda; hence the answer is 5957.5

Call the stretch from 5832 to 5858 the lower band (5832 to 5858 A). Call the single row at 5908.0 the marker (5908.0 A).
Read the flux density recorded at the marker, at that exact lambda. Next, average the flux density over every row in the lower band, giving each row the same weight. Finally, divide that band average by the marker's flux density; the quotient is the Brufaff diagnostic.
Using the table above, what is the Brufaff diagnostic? 0.99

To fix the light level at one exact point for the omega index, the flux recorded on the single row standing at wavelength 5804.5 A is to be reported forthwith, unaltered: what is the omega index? 2.8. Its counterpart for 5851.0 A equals 2.55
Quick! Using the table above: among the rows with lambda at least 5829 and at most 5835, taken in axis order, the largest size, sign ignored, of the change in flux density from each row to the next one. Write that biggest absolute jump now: 0.10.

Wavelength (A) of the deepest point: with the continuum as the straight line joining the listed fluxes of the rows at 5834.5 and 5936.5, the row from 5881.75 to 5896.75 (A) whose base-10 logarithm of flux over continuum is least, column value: 5891.5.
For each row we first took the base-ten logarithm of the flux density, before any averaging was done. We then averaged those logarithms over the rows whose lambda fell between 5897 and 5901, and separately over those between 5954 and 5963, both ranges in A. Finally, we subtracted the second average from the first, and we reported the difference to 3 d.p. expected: -0.088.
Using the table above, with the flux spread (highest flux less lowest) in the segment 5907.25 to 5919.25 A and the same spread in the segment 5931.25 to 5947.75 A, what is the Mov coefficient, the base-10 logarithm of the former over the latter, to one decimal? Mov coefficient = -0.2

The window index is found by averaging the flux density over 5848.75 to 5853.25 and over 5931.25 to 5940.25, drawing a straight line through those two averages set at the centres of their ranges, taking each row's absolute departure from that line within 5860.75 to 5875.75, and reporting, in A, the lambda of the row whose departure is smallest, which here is 5872.0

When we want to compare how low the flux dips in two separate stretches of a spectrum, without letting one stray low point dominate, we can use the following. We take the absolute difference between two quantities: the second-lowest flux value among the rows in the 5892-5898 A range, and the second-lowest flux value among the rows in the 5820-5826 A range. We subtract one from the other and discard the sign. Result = 0.93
